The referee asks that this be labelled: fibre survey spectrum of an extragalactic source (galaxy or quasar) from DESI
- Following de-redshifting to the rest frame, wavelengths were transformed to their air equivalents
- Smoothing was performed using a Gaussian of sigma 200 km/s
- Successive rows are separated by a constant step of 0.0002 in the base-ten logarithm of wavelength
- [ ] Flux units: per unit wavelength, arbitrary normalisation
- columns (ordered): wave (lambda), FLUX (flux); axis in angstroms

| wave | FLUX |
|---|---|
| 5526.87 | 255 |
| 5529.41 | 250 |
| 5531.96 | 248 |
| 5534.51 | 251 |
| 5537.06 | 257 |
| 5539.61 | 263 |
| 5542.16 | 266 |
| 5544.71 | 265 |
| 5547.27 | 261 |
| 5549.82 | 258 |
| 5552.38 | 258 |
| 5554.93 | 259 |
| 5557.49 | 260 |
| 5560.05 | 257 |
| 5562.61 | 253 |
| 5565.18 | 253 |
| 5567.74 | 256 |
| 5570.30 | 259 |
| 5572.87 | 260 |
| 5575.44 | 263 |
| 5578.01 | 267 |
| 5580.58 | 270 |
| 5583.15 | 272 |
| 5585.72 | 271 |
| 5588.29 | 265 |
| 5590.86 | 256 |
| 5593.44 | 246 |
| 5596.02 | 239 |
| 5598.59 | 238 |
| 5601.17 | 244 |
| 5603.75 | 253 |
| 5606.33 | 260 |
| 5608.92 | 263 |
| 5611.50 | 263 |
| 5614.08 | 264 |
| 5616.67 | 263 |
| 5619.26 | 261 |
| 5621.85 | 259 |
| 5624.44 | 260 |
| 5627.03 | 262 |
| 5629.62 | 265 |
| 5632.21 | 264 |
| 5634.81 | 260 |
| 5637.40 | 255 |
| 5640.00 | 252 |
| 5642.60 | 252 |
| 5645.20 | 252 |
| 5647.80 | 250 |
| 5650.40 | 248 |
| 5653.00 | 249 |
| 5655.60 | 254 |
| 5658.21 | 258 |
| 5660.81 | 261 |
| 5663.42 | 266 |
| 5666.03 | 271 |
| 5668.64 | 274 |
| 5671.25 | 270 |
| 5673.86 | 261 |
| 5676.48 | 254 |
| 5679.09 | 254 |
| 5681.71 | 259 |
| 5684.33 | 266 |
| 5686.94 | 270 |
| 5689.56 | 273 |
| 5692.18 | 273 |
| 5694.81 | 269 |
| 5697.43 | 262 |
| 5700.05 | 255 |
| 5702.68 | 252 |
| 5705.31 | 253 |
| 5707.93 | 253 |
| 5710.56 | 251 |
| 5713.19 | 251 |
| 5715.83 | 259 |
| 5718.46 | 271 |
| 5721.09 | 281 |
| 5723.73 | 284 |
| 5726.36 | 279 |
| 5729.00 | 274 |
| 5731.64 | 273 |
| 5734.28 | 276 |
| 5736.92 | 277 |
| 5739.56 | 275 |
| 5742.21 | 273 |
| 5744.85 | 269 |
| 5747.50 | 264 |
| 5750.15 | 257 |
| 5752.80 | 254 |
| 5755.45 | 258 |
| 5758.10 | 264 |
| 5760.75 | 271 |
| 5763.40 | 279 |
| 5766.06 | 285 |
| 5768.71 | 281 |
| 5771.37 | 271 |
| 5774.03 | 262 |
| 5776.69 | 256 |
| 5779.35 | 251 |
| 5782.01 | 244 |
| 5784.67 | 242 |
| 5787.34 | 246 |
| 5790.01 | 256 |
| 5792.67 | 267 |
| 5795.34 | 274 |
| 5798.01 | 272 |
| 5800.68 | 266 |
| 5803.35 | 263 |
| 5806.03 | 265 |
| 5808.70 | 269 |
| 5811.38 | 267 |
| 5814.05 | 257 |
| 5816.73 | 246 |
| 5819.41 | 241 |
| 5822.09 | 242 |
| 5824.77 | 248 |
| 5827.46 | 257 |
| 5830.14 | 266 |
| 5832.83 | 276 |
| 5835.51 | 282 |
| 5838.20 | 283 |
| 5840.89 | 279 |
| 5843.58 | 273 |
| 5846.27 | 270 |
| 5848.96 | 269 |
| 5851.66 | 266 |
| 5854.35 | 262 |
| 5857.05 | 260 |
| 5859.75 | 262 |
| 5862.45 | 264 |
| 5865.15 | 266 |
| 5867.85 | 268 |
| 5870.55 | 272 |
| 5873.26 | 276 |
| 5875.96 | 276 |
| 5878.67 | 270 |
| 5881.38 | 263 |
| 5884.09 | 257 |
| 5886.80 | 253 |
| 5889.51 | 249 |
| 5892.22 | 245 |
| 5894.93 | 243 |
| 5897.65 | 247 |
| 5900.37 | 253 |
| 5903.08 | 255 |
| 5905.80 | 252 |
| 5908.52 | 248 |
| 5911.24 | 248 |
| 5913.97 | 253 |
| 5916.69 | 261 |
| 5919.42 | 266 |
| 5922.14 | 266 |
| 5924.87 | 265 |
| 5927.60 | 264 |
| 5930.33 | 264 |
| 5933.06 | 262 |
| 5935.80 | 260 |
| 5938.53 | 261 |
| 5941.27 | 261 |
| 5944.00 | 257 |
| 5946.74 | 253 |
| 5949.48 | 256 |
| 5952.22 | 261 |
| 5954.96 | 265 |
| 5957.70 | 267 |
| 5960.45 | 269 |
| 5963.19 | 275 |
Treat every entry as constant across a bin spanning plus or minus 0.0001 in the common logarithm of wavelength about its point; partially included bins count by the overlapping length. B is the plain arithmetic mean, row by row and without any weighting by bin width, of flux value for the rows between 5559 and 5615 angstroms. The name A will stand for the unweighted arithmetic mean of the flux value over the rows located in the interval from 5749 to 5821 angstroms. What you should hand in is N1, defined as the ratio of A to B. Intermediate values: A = 262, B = 258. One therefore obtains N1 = 1.01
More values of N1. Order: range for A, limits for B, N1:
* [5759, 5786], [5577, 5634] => 1.02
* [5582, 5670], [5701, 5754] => 0.97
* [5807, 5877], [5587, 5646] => 1.03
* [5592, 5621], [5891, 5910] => 1.02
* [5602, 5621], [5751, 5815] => 0.99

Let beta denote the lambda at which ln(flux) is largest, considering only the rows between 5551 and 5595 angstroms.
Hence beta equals 5583.15 angstroms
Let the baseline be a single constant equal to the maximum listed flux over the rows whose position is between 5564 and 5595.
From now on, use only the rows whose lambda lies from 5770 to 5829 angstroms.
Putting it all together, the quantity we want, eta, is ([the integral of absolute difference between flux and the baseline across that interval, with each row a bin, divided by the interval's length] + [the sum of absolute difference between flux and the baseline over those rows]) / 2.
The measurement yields 170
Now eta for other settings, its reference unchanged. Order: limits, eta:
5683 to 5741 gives 103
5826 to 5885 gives 78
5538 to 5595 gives 129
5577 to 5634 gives 146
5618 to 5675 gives 148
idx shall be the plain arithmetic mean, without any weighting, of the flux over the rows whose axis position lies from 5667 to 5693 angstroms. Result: 265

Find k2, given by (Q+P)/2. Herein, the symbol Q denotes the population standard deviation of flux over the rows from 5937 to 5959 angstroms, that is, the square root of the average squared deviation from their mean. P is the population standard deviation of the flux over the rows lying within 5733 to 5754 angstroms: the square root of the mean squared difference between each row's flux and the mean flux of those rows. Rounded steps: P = 8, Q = 4.3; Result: 6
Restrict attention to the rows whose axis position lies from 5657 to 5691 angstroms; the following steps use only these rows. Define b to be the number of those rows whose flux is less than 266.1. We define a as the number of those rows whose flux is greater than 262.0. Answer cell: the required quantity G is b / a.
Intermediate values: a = 7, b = 8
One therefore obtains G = 1.1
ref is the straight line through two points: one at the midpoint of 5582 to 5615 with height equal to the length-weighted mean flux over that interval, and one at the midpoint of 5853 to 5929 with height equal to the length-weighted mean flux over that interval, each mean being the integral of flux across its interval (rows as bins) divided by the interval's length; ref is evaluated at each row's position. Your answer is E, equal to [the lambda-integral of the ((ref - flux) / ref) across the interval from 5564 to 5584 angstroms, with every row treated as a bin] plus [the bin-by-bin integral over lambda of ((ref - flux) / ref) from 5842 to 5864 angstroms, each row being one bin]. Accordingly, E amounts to -1.1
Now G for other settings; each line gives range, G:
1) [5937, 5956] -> 7.0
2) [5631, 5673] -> 2.6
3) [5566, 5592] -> 1.0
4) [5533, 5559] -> 3.3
